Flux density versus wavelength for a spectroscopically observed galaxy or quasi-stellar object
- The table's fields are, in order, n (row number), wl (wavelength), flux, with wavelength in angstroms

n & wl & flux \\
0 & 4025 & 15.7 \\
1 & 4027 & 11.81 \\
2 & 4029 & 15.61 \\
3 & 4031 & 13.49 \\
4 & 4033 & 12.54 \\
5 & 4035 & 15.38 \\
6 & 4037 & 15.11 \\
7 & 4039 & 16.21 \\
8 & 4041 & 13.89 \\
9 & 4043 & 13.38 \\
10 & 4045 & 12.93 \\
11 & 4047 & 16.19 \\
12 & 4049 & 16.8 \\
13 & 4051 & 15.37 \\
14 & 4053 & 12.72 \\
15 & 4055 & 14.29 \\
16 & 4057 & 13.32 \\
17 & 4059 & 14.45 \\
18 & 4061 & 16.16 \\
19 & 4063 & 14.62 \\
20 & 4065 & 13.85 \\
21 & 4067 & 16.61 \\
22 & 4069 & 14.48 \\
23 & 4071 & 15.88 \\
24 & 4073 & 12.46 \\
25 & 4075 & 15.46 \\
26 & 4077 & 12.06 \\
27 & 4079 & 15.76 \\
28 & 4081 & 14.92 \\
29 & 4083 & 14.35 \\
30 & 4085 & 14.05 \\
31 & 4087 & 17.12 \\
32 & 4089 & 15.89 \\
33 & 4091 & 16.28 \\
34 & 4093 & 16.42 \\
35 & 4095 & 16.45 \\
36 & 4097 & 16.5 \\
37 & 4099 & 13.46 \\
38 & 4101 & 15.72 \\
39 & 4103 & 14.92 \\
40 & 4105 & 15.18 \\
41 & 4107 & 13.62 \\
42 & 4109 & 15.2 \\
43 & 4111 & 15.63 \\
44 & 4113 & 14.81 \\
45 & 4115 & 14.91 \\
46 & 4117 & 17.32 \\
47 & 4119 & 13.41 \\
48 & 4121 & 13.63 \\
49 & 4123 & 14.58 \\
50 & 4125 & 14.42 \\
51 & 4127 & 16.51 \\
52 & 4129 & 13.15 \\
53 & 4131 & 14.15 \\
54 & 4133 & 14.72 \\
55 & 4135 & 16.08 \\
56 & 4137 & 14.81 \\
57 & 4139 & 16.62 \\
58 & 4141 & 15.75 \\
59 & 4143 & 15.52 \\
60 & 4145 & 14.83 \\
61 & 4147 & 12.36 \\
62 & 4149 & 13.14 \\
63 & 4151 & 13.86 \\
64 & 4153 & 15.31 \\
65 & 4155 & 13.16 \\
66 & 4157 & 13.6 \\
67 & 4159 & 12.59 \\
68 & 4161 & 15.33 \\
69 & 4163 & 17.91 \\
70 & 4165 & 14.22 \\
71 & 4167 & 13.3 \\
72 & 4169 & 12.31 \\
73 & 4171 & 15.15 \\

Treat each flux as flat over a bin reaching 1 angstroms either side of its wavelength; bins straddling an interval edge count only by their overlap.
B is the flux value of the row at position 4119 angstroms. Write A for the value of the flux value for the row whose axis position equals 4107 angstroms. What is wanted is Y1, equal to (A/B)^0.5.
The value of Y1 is 1.01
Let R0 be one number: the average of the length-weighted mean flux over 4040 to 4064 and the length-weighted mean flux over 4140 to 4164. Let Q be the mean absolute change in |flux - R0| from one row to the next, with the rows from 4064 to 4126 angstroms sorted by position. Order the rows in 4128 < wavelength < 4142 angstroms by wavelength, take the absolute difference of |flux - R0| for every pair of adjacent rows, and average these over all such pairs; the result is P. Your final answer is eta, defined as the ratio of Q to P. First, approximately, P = 1.07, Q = 0.80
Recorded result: 0.75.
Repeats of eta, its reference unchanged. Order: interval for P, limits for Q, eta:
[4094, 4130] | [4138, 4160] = 1.03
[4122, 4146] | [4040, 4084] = 1.14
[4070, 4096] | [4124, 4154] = 1.19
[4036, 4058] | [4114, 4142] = 1.25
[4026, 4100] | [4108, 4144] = 1.01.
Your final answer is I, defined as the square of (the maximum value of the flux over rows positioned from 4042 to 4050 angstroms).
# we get 282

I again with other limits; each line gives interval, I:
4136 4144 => 276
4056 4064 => 261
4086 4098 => 293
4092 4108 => 272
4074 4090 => 293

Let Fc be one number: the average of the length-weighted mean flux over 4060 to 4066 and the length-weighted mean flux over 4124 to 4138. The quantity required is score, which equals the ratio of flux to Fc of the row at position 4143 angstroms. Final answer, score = 1.04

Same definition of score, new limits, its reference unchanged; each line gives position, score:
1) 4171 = 1.02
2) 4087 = 1.15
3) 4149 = 0.88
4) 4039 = 1.09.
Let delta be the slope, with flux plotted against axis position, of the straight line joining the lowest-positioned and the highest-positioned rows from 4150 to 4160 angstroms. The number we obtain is -0.16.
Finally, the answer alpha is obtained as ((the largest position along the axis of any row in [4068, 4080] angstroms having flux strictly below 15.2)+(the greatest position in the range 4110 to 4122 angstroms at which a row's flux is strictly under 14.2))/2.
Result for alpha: 4099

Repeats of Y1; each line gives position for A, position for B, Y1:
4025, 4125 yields 1.04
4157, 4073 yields 1.04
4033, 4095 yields 0.87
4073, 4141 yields 0.89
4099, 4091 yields 0.91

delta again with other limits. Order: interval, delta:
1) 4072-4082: 0.31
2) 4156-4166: 0.08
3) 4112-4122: -0.15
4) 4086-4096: -0.08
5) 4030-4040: 0.34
